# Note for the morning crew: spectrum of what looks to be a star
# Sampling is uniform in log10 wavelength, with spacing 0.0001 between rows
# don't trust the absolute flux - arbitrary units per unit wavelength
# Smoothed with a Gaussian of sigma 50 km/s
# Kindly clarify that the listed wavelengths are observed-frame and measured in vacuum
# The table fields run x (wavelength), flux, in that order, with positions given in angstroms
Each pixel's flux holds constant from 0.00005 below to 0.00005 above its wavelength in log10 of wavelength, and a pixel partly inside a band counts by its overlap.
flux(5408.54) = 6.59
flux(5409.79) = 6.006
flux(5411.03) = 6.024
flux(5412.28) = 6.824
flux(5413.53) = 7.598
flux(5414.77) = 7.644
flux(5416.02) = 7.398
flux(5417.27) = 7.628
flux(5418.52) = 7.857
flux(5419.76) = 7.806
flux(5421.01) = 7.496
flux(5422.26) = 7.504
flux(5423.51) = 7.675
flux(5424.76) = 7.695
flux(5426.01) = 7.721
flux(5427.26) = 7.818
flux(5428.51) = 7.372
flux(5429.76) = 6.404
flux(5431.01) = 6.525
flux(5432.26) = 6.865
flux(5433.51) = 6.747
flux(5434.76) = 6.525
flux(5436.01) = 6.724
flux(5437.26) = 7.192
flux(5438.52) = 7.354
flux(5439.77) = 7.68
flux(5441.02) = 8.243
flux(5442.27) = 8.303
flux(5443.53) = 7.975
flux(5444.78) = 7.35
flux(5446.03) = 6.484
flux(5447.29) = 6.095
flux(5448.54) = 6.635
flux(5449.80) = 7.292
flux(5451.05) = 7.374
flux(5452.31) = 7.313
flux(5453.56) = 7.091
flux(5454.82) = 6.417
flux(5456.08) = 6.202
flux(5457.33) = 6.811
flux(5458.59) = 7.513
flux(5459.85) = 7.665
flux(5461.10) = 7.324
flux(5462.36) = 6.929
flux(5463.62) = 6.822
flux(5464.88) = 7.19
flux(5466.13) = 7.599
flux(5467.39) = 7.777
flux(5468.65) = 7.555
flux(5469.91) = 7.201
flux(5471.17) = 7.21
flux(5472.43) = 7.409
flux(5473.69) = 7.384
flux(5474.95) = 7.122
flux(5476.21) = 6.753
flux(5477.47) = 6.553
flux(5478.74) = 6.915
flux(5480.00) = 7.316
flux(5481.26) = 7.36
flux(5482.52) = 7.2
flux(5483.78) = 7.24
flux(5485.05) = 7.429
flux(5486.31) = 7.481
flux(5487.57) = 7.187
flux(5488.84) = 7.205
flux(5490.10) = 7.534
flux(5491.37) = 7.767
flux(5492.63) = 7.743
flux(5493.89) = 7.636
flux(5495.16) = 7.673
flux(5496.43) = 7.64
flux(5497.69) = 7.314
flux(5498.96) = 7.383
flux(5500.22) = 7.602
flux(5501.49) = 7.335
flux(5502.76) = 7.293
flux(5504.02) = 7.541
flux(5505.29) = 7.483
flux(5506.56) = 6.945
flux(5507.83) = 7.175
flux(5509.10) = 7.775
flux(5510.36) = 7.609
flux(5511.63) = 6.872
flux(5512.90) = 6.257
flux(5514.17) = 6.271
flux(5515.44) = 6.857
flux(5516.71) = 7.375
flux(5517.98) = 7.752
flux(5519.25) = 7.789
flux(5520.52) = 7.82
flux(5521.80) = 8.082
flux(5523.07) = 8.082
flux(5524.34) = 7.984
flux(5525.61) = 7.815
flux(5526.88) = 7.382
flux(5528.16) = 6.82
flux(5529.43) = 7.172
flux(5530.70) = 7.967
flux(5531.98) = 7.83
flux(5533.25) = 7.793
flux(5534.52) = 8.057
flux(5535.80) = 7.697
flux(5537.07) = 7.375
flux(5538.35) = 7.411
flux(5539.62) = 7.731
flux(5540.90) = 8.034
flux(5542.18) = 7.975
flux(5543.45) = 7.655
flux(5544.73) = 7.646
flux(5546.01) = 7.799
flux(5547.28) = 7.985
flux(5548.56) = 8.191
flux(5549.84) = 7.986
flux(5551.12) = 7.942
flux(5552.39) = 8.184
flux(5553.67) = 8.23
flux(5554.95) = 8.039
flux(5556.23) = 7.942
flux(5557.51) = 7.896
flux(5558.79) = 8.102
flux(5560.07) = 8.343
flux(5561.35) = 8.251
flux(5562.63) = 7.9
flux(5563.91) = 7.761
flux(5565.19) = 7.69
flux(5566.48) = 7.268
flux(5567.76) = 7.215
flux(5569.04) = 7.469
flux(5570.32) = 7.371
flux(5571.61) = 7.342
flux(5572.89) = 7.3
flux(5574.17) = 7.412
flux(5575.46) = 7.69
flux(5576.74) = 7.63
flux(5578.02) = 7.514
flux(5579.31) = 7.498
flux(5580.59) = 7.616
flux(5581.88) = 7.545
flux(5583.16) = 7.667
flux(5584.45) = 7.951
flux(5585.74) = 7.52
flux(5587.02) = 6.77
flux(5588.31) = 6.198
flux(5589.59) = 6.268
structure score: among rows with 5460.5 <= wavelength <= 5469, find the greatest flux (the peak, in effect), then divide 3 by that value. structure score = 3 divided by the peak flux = 0.386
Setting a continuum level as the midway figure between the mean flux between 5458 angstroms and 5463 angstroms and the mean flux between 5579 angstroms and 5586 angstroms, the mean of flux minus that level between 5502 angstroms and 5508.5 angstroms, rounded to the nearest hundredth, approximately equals -0.21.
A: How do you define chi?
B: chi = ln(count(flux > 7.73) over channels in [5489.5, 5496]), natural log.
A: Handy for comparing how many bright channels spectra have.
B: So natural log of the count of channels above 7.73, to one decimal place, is 0.7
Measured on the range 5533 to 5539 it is 0.7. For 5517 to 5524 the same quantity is 1.6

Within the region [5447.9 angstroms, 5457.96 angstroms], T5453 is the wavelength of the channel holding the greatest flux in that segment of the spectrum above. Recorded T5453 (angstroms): 5451.05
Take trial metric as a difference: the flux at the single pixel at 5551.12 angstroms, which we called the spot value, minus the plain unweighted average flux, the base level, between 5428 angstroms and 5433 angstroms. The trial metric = 1.2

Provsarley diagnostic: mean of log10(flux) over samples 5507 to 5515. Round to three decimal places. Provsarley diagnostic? 0.843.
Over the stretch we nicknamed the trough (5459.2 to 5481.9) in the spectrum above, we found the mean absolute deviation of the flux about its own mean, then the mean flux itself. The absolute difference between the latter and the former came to 6.97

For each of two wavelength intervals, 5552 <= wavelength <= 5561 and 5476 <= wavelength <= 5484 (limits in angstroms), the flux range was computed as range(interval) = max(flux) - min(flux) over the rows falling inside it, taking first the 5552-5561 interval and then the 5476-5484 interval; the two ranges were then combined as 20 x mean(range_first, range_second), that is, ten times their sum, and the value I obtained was 12.5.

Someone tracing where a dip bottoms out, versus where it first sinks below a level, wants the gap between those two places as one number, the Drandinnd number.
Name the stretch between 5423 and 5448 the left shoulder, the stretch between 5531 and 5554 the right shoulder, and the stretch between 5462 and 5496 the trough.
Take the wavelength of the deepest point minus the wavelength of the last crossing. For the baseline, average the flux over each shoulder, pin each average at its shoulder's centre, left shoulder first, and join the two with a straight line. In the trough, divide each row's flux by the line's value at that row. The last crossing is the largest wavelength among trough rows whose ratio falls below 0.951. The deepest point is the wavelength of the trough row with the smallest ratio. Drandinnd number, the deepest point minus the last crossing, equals -1.3 angstroms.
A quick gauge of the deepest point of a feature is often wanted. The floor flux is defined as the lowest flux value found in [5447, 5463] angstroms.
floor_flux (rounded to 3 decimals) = 6.095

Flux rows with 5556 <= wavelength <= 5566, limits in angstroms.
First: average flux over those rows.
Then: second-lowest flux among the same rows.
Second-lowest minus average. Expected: -0.2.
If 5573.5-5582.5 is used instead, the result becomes -0.1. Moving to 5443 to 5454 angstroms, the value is -0.6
